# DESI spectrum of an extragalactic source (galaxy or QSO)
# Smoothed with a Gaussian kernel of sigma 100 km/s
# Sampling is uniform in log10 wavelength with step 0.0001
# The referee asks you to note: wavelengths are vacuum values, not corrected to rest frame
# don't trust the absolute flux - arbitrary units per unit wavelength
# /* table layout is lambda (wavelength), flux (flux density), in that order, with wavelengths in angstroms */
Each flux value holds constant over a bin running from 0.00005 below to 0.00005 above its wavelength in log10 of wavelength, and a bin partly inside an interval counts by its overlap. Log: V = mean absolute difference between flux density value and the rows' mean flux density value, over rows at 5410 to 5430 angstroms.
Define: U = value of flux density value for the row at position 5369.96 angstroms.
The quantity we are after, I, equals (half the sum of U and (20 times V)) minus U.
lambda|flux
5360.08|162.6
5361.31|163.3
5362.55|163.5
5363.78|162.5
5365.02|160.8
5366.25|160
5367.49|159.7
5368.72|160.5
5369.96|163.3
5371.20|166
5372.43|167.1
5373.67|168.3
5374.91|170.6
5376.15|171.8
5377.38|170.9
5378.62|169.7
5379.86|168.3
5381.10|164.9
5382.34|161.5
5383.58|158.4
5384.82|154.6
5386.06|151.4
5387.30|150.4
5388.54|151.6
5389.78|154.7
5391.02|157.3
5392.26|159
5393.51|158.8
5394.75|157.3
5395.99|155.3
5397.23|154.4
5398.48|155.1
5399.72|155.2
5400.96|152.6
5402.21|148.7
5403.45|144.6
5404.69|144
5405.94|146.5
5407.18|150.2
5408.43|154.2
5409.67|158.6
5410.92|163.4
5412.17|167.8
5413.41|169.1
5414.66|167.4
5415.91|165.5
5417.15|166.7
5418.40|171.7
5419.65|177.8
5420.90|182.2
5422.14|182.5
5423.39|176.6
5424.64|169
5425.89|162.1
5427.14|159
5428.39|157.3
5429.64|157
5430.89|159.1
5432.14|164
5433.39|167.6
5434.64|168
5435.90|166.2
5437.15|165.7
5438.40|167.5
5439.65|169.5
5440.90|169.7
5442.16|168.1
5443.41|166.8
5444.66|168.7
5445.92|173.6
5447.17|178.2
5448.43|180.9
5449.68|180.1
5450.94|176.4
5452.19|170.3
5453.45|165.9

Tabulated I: -19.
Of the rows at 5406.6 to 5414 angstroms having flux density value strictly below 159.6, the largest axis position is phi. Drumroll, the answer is 5409.67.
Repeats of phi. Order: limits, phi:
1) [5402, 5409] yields 5408.43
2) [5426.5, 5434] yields 5430.89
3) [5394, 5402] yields 5400.96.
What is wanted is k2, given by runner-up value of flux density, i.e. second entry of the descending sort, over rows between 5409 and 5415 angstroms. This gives 167.8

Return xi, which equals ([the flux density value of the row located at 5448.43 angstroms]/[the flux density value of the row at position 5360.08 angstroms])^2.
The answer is 1.24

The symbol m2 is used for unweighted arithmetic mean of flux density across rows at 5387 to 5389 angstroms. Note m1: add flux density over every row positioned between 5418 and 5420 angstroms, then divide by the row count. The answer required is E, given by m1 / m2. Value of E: 1.16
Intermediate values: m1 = 175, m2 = 151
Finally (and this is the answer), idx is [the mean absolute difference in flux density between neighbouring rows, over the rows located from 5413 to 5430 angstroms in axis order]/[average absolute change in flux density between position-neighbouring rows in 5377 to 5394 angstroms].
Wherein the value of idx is 1.6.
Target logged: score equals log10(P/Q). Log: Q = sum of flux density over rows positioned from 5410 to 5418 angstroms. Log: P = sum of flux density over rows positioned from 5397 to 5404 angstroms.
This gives -0.041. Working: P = 911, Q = 1000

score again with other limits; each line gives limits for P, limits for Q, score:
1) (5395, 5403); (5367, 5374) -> -0.029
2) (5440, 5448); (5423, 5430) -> 0.019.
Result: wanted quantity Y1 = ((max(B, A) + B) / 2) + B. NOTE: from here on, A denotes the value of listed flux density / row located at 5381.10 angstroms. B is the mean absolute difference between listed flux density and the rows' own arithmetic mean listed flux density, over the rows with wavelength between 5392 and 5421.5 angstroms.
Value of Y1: 95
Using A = 164.9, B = 8.1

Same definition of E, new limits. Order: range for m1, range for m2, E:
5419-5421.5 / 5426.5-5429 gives 1.14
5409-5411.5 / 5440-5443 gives 0.95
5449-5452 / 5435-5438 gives 1.07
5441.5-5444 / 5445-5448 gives 0.95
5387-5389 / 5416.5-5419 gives 0.89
